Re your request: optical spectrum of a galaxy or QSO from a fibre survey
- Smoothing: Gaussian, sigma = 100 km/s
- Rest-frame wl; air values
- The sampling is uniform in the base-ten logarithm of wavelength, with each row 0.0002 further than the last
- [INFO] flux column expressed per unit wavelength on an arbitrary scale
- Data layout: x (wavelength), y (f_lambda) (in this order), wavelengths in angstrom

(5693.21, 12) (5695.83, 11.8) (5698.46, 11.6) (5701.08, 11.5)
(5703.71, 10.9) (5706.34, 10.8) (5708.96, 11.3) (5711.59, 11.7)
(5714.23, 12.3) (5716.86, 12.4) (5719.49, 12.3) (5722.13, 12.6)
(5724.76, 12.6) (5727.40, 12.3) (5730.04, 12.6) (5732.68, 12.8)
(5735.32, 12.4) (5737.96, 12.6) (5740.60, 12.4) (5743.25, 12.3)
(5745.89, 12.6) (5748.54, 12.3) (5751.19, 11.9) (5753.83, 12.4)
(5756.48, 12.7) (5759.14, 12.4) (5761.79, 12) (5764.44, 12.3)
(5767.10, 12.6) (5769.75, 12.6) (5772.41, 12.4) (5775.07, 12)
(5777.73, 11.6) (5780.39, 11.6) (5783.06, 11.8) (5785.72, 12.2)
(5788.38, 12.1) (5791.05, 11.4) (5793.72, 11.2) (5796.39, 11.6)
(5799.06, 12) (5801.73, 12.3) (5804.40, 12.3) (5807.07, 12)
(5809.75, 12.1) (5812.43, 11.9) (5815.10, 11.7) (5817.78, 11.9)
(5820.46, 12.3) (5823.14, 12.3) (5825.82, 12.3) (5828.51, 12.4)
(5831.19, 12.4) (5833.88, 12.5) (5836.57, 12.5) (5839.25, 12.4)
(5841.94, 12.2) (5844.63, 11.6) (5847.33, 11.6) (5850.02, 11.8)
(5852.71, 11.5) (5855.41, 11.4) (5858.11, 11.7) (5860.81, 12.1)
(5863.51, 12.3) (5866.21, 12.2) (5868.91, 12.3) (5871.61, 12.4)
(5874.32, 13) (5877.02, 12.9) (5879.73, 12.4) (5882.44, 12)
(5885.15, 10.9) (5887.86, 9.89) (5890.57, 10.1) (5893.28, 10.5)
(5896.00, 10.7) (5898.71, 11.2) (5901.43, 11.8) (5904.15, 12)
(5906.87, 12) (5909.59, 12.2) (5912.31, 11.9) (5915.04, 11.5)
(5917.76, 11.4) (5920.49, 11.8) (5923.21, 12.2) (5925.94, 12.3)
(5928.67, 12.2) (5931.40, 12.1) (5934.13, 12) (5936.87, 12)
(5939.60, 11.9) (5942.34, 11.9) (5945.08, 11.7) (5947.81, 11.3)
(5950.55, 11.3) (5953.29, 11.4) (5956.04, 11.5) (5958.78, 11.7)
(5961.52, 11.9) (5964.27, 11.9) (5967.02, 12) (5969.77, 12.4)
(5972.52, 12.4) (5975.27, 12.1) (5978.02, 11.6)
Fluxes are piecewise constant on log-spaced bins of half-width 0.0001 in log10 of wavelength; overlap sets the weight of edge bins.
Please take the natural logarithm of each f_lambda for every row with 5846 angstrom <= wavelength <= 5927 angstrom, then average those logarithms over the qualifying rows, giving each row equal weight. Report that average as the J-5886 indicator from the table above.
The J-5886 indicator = 2.46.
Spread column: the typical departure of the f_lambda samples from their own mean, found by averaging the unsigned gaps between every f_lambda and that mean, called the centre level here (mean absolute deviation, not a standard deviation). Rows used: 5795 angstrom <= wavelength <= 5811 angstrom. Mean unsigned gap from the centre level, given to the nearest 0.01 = 0.18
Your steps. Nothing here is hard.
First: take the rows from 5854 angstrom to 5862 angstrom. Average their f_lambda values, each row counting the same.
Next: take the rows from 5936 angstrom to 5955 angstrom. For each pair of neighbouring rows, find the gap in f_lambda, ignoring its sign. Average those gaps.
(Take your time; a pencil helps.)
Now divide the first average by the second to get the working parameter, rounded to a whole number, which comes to 88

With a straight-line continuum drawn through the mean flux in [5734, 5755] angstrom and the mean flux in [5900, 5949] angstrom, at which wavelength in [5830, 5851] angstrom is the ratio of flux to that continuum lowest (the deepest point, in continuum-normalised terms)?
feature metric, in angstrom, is 5844.63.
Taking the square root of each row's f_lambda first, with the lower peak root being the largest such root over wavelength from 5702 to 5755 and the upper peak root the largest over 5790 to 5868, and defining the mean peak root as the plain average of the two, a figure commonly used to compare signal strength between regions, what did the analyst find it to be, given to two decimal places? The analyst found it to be 3.56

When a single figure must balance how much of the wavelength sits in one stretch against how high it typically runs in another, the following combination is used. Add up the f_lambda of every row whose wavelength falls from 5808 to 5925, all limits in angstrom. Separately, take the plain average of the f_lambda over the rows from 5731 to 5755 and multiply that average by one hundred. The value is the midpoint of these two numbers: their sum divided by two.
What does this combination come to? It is 876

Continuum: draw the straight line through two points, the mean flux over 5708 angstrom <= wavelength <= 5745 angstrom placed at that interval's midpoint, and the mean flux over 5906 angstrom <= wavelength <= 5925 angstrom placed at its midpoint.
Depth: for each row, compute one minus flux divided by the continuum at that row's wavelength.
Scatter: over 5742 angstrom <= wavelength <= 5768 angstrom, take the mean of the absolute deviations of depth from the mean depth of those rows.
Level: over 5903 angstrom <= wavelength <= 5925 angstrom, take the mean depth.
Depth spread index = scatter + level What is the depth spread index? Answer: 0.015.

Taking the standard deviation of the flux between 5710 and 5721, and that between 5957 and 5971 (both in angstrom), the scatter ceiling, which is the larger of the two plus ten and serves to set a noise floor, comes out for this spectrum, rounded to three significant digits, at 10.3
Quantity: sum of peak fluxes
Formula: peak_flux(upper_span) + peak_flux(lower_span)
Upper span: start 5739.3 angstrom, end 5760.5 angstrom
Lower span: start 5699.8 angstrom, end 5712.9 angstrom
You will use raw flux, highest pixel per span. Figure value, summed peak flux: 24.40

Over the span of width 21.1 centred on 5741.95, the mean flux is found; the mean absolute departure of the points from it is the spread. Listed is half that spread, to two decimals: 0.10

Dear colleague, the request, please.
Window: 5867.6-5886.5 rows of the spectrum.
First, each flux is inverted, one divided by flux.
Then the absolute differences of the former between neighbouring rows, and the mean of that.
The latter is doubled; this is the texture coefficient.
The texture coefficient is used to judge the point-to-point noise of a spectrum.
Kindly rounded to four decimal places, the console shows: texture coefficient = 0.0064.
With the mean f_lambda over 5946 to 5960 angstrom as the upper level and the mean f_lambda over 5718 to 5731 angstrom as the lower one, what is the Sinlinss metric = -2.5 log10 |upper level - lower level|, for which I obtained 0.0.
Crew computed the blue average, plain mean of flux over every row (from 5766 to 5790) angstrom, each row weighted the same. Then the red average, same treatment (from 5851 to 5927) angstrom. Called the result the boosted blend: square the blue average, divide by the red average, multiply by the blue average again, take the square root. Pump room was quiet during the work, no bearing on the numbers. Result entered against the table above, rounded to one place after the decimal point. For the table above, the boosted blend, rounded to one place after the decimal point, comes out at 12.3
